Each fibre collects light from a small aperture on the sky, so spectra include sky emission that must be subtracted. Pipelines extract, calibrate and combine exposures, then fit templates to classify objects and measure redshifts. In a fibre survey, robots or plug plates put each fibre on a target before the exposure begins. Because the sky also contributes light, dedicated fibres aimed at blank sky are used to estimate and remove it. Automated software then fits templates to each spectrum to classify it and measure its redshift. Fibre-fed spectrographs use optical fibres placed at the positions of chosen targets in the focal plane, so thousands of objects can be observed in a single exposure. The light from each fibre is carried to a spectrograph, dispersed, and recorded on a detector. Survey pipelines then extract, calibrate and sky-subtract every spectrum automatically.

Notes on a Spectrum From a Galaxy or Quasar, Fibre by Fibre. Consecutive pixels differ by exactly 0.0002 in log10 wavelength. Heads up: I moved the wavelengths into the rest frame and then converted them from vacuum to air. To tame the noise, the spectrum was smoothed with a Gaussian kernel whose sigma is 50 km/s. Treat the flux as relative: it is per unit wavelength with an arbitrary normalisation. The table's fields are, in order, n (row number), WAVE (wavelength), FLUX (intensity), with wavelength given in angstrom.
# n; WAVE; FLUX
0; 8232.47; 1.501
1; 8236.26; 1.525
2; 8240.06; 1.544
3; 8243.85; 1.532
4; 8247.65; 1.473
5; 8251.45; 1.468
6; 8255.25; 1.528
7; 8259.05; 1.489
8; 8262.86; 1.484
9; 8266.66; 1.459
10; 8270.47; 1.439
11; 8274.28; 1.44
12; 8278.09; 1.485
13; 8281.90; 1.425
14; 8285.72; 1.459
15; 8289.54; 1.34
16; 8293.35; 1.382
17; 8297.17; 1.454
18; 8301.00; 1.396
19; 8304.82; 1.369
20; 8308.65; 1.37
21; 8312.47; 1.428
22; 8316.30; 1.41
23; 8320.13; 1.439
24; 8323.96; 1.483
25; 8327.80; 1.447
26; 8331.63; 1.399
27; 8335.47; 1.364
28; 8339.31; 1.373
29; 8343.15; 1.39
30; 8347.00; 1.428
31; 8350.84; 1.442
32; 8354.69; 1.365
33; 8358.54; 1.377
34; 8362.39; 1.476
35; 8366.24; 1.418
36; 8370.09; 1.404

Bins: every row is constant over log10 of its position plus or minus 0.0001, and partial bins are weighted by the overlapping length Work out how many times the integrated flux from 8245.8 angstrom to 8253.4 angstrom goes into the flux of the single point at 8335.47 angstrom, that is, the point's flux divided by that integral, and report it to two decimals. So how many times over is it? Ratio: 0.12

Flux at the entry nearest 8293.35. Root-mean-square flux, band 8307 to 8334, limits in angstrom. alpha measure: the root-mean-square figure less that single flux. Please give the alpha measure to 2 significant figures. 0.044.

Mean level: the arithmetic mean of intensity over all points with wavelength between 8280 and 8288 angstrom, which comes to 1.44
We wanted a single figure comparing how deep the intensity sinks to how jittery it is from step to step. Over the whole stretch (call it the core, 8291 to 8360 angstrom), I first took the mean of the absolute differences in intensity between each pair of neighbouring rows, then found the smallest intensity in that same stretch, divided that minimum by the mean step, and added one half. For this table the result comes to 40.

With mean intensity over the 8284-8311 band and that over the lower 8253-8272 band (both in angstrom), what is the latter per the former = 1.06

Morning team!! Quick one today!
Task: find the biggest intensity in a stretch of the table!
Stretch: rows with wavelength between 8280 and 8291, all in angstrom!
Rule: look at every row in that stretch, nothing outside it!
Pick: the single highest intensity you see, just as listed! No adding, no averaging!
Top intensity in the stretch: 1.459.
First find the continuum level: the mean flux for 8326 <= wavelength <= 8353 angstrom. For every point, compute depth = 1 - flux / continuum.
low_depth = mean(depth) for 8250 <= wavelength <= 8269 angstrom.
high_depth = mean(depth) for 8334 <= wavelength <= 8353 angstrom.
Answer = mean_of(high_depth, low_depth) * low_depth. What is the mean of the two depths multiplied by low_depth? 0.0015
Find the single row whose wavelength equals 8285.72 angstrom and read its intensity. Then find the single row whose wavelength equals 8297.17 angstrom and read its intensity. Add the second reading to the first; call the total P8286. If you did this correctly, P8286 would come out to 2.91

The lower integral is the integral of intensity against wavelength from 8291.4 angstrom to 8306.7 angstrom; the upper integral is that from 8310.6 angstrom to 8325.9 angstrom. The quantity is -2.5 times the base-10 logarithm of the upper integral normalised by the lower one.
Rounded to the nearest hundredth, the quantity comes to -0.03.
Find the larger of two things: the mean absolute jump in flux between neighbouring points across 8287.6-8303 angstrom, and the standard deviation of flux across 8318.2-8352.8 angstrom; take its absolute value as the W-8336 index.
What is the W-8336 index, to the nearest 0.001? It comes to 0.057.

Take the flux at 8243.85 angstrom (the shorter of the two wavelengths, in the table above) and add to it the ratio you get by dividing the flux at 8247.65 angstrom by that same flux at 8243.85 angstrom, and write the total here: 2.49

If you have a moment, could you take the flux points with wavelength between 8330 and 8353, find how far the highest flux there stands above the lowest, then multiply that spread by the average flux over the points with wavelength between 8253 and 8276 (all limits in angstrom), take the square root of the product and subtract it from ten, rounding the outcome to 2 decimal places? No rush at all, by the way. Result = 9.66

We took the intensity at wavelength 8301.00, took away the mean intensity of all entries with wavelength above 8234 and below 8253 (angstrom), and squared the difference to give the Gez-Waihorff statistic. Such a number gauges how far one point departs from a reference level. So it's 0.013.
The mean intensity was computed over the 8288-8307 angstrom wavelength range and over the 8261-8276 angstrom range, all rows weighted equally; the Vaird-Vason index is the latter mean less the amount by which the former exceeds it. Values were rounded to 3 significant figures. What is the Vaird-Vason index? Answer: 1.52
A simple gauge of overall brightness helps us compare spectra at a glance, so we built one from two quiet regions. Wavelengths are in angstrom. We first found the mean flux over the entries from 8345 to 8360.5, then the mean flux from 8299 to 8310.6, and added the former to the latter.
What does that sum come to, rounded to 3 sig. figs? 2.78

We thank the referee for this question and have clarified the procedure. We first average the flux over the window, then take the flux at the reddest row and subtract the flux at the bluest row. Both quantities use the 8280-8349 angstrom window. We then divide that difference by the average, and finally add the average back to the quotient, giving 1.41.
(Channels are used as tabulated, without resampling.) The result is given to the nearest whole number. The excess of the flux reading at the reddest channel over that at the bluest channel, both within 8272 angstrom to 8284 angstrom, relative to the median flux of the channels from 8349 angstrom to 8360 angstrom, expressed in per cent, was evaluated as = -1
